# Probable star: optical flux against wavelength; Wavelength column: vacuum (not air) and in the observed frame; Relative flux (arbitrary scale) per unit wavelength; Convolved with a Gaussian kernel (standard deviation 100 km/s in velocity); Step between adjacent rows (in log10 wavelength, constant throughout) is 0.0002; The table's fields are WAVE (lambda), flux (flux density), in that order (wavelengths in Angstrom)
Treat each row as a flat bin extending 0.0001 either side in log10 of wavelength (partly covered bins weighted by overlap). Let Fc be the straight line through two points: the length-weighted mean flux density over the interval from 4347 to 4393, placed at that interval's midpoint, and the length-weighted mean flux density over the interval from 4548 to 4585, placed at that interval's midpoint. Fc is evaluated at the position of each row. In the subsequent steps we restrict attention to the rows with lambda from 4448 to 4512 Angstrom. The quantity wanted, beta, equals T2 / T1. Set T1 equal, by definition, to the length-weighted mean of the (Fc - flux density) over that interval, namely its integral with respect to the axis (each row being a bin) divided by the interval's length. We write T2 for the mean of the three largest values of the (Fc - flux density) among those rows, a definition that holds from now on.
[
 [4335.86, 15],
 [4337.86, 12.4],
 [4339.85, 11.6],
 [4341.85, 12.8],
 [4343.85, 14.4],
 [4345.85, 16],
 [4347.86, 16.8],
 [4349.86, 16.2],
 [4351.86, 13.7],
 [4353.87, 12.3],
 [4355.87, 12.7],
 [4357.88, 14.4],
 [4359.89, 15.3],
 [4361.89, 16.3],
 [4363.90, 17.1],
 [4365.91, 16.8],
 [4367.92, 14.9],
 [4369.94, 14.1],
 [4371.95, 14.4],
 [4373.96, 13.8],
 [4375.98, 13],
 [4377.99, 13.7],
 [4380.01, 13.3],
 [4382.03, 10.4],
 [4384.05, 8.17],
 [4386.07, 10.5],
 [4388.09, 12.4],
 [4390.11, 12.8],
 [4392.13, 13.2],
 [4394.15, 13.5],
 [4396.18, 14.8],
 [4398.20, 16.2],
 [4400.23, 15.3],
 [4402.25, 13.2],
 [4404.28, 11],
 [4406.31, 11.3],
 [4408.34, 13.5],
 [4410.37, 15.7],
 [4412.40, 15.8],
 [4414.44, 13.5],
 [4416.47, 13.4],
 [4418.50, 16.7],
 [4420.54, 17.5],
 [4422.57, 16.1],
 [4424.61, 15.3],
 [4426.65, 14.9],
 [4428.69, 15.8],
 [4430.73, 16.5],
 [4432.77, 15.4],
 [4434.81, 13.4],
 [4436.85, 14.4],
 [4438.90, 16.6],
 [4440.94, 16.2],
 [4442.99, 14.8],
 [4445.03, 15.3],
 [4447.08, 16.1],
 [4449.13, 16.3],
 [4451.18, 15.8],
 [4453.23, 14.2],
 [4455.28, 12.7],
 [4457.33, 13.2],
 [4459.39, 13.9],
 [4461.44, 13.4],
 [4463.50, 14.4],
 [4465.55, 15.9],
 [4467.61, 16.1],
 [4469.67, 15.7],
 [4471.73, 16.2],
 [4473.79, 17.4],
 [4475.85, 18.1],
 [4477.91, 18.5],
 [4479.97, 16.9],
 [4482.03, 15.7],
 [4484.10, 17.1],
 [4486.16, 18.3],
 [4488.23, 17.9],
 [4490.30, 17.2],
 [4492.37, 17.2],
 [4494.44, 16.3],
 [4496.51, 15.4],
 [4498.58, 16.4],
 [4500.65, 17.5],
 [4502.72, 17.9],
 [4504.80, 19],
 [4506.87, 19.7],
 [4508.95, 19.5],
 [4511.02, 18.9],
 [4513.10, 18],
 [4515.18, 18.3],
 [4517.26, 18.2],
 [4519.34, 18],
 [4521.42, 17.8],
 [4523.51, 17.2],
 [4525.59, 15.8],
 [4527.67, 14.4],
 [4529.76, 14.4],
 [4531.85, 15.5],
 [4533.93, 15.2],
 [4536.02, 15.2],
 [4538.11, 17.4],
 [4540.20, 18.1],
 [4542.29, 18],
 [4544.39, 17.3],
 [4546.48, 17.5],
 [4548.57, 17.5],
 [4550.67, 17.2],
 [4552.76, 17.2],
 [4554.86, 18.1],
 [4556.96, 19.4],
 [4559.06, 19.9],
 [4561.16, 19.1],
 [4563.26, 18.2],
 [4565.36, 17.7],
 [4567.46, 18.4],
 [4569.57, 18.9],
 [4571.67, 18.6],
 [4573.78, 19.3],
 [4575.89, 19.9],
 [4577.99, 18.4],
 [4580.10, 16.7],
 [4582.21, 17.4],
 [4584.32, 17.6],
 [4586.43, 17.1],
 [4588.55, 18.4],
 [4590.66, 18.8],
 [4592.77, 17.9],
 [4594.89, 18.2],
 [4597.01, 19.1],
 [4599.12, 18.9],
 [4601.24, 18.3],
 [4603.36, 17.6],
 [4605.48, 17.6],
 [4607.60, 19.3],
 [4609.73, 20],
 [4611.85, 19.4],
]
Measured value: -11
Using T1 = -0.2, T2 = 2.7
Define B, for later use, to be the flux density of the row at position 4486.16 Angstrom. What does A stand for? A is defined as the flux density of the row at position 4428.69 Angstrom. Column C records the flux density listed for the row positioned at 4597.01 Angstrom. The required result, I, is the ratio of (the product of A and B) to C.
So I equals 15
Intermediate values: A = 15.8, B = 18.3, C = 19.1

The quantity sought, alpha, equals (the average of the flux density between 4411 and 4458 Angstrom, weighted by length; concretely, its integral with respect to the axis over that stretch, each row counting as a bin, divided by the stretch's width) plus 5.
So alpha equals 20.2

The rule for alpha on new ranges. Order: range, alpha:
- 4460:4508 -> 21.9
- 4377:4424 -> 18.6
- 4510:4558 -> 22.2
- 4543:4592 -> 23.2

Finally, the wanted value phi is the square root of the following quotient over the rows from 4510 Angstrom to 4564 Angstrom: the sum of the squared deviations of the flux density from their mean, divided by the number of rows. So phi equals 1.44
